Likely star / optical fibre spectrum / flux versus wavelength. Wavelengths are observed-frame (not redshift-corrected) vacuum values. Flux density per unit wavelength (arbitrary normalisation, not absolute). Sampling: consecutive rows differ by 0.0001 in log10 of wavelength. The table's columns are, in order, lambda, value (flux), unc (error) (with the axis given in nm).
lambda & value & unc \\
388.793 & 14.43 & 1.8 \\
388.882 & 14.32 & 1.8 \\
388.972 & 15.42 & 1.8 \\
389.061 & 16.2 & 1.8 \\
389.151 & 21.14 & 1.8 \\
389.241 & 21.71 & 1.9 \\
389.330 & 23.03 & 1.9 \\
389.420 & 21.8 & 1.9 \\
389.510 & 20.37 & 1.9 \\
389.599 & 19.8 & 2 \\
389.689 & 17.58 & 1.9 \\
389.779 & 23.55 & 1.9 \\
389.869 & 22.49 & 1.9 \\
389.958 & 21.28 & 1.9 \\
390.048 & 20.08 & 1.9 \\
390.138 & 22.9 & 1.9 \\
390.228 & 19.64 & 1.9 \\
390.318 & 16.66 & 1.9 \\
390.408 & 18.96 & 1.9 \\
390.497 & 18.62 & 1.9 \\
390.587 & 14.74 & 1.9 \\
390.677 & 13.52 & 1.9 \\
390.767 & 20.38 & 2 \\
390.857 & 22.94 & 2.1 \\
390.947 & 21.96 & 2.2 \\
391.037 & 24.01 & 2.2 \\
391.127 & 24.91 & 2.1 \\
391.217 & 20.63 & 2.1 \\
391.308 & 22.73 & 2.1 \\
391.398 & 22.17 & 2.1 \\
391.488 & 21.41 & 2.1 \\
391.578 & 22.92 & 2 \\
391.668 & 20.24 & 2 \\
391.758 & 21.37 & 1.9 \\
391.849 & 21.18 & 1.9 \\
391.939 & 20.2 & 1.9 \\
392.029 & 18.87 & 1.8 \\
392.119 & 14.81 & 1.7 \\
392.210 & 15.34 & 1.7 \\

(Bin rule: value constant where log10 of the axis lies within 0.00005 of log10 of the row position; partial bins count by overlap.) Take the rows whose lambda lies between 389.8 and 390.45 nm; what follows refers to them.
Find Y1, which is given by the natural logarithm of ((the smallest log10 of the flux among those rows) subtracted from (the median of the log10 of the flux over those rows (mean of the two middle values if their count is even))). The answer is -2.5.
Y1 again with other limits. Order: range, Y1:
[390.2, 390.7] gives -2.2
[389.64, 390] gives -2.4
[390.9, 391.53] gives -3.5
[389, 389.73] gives -2.2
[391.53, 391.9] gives -3.8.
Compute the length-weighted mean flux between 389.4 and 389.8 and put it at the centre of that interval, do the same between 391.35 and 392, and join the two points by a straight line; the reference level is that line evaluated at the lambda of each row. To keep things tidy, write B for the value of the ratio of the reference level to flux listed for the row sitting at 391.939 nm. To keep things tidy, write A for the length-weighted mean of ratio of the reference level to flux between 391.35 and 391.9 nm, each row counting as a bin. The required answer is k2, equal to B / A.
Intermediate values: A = 0.99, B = 1.06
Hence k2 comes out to 1.1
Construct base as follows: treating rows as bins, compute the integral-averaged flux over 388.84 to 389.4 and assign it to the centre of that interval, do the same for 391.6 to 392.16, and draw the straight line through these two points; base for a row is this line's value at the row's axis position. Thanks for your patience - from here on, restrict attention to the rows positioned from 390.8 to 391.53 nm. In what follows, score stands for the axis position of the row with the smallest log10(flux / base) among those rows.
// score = 391.217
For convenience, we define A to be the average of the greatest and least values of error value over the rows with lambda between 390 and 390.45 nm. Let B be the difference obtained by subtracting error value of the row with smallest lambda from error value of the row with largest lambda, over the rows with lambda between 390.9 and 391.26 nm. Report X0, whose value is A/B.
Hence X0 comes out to -19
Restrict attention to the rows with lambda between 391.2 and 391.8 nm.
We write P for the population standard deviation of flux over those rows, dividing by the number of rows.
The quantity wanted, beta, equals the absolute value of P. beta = 0.9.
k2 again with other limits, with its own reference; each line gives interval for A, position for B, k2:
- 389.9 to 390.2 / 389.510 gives 1.0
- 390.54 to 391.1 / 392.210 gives 1.3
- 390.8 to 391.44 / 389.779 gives 0.9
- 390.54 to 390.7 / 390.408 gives 0.7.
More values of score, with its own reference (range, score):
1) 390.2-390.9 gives 390.677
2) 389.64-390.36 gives 390.318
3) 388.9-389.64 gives 388.972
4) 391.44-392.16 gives 392.119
